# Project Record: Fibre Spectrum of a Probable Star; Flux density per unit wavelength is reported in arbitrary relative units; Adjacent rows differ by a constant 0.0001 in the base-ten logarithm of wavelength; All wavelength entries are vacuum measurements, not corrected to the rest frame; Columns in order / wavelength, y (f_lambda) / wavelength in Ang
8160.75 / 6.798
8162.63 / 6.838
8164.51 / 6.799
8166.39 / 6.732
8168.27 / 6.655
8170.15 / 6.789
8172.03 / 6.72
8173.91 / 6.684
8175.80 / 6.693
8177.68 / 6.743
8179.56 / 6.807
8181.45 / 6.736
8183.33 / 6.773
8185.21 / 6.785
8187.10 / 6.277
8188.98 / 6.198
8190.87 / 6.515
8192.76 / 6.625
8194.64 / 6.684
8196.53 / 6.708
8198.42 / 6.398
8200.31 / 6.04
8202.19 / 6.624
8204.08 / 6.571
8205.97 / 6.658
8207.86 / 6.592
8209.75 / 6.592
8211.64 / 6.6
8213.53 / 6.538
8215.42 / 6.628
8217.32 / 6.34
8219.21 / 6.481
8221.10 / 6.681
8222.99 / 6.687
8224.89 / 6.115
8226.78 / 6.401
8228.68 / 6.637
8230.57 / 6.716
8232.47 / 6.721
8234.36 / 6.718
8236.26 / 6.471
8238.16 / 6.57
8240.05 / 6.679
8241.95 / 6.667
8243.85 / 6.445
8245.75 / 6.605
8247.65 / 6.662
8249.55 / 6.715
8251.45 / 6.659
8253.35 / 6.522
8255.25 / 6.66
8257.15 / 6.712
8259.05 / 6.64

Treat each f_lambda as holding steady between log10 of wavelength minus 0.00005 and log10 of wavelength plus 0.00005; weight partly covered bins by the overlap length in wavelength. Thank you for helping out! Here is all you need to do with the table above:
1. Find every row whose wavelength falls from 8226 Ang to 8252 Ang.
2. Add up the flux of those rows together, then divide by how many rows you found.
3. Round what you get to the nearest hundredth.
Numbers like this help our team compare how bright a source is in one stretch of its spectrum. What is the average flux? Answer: 6.62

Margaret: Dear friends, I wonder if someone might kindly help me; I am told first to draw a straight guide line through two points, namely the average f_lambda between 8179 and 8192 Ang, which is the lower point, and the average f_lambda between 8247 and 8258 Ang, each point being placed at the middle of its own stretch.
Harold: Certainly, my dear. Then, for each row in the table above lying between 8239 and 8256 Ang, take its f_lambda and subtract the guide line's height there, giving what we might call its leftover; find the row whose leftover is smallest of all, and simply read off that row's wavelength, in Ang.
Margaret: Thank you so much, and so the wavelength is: 8243.85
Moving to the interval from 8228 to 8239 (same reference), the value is 8236.26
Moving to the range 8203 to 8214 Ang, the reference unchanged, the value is 8213.53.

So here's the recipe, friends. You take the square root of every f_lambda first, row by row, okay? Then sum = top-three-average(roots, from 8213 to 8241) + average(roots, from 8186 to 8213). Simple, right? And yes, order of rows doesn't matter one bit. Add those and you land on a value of 5.14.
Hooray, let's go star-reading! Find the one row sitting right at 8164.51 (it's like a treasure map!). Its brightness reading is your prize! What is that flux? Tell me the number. 6.799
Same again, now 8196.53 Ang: 6.708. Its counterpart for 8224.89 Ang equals 6.115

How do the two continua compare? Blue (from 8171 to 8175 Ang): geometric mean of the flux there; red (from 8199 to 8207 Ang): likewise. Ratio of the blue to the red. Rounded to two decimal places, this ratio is 1.04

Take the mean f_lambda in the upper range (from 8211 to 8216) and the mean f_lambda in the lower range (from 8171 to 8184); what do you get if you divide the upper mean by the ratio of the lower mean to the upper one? 6.44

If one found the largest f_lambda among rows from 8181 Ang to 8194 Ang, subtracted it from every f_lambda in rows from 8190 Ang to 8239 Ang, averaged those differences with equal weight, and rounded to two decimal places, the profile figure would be -0.23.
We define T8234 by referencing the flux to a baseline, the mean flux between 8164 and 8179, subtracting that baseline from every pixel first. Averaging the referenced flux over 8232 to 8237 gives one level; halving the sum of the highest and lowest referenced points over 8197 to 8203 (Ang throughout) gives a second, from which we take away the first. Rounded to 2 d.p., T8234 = -0.30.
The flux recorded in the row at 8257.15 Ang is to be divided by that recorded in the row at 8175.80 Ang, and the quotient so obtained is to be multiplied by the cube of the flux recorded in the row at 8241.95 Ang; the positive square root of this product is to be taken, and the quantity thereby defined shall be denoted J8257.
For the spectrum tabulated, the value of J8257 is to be 17.2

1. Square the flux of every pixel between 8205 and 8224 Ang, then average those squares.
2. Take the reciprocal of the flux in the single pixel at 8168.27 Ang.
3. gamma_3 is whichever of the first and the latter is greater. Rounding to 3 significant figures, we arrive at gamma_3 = 43.3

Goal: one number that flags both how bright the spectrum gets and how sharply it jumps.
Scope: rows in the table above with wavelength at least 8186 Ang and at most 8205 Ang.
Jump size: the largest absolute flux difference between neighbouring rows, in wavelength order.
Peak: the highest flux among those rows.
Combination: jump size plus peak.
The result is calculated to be 7.29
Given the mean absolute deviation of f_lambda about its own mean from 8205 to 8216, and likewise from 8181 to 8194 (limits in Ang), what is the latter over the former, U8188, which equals 7.0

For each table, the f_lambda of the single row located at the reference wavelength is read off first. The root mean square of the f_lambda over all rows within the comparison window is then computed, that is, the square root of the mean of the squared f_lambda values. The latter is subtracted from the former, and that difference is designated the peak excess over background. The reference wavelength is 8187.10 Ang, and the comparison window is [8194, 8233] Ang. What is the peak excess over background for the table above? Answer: -0.27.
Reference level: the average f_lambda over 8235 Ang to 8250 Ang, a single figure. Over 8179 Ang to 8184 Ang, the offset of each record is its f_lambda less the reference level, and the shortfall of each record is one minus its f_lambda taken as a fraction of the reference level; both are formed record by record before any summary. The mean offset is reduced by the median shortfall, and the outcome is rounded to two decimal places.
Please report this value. 0.20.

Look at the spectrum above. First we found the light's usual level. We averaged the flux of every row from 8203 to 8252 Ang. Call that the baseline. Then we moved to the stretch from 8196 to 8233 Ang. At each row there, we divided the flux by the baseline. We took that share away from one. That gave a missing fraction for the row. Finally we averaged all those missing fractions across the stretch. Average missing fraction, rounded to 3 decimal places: 0.007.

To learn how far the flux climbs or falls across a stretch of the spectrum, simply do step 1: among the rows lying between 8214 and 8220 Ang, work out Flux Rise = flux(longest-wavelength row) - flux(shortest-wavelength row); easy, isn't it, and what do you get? -0.1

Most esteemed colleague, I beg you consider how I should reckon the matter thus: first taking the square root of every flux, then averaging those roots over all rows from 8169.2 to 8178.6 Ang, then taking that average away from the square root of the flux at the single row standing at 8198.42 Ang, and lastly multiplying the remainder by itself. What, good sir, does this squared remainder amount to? 0.0041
